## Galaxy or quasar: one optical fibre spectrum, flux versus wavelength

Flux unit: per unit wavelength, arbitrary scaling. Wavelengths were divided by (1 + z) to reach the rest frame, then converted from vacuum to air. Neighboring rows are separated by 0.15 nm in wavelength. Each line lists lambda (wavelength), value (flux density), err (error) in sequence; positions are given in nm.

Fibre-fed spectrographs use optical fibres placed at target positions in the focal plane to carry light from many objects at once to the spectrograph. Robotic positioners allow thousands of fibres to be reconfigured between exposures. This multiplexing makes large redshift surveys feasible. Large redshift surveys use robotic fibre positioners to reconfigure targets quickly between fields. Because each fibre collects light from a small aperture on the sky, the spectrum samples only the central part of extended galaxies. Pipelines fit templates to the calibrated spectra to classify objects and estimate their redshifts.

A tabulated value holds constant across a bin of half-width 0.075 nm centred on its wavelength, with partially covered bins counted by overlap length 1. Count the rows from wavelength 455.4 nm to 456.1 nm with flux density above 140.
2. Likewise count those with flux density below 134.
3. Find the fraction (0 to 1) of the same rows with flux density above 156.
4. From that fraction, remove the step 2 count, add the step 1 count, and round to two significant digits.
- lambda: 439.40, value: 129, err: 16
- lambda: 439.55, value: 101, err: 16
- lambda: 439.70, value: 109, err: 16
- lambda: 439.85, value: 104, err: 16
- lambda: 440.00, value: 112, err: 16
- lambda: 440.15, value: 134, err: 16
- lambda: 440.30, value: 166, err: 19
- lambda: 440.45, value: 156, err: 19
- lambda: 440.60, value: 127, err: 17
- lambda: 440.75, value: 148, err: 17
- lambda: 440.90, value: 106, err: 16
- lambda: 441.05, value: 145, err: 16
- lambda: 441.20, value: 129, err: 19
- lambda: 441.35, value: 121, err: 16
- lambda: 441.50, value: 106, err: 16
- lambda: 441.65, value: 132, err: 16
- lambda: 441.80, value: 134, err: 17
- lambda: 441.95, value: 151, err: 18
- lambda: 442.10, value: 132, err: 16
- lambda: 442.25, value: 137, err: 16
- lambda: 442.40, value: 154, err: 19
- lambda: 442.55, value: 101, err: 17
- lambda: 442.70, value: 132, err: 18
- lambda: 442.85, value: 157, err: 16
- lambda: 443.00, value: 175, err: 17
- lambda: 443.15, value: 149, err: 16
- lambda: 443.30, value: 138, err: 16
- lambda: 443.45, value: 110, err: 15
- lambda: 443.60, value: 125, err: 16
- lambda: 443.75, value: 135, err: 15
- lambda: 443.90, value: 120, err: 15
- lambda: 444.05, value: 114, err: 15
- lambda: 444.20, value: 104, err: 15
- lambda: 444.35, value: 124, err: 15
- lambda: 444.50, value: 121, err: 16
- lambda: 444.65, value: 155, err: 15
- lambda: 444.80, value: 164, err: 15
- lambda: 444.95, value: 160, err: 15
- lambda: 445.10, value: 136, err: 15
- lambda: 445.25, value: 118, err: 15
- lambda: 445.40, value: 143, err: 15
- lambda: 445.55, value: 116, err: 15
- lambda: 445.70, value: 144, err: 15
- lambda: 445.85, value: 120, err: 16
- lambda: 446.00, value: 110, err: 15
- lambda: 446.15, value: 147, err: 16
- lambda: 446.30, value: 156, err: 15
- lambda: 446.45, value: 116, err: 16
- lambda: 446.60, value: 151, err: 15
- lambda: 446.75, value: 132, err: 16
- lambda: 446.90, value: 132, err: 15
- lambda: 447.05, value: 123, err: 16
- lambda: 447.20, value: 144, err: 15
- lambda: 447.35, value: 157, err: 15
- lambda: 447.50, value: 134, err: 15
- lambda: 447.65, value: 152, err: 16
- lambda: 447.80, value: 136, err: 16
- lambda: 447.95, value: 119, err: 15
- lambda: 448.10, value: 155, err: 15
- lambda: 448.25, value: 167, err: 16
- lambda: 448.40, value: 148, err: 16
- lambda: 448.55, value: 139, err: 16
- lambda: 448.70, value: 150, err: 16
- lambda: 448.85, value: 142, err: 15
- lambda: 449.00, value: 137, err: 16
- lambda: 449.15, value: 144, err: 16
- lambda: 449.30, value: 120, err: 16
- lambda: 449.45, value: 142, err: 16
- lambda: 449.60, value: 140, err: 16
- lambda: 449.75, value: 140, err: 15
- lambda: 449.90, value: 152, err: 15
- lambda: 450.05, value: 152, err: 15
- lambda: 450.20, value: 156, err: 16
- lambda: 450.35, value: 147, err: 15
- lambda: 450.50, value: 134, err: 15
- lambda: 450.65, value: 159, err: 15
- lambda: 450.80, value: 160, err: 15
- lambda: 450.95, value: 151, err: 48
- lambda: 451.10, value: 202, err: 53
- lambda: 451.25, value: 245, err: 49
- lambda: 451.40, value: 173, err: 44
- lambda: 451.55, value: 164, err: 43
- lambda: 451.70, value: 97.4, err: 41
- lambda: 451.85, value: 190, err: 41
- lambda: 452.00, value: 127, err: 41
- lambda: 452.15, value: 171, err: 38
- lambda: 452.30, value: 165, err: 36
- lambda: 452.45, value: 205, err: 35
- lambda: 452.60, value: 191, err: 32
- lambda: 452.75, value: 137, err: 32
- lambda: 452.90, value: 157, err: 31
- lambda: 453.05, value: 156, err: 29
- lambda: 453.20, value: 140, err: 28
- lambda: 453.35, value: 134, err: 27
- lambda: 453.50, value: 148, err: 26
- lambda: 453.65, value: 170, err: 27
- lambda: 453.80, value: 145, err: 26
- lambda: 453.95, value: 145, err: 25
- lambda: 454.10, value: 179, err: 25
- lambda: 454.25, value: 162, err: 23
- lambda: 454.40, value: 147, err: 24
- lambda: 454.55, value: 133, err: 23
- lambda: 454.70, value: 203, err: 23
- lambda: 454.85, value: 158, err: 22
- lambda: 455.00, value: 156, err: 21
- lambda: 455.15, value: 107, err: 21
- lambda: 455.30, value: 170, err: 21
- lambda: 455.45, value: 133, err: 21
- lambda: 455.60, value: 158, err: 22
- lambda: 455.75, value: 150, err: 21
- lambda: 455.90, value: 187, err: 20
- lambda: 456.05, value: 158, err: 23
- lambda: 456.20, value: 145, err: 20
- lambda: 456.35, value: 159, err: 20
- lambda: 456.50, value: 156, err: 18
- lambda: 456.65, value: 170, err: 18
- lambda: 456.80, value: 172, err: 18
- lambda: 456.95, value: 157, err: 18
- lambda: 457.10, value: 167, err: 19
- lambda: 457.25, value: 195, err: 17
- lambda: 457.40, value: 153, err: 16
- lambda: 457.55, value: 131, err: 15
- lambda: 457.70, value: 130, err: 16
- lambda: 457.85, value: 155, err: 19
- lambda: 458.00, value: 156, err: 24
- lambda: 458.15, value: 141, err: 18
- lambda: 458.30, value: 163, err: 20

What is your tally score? 3.6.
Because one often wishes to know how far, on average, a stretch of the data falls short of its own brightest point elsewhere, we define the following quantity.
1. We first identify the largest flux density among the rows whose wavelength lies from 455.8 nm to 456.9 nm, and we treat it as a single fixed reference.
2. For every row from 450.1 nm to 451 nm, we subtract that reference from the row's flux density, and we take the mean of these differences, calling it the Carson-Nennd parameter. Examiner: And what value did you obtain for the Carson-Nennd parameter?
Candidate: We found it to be -36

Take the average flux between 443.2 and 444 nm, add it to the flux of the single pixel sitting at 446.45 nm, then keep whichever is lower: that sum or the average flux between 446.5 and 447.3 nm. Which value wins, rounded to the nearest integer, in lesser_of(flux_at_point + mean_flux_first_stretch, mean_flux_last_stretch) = 136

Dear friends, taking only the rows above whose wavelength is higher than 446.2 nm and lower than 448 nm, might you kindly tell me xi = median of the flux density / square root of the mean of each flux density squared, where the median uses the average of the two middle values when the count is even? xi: 0.976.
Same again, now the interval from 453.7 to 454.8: 0.915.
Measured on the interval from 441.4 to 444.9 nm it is 0.978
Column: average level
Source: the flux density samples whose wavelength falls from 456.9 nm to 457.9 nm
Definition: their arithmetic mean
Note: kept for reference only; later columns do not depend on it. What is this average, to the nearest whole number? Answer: 155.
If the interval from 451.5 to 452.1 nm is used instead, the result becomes 145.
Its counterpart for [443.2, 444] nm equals 126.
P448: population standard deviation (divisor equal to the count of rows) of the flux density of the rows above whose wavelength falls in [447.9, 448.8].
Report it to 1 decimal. 14.8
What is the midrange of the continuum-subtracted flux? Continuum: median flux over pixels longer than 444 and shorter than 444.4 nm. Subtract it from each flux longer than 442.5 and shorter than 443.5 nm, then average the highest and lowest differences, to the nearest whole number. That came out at 24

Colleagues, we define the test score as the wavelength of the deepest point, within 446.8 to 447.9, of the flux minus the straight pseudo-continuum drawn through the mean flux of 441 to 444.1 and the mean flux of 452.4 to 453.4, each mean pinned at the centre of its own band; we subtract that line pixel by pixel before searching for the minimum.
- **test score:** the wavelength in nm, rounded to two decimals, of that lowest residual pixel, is 447.05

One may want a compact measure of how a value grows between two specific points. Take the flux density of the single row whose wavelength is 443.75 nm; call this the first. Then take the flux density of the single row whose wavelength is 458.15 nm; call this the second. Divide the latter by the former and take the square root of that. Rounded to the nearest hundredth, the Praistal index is 1.02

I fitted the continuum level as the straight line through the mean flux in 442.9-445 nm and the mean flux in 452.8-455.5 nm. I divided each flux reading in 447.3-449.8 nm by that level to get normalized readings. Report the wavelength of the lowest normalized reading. 449.30 nm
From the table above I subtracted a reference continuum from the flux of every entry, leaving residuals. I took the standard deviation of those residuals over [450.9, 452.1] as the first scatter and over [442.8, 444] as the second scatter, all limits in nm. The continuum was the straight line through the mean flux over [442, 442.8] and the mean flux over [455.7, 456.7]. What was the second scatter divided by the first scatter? 0.5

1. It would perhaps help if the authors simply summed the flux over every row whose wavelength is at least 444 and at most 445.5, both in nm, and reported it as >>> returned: 1339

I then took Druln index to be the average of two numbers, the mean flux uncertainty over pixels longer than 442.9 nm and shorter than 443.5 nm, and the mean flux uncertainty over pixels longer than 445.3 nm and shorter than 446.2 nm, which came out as 16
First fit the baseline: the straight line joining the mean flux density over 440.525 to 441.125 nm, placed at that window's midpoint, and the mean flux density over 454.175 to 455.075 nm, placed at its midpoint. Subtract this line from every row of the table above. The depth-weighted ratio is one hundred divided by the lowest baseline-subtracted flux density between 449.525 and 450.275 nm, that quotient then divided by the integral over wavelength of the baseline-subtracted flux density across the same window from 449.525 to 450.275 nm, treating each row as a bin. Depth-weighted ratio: 6.4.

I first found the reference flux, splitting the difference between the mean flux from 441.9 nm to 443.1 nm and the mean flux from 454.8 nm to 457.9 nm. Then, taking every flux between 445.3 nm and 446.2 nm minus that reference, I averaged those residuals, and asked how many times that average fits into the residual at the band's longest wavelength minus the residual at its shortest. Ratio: -0.2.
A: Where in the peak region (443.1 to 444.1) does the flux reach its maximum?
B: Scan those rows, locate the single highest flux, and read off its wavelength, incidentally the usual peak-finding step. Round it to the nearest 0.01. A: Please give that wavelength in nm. 443.15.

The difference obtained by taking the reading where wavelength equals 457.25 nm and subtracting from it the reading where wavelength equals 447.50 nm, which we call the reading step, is 61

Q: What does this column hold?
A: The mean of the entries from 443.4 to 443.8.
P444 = 123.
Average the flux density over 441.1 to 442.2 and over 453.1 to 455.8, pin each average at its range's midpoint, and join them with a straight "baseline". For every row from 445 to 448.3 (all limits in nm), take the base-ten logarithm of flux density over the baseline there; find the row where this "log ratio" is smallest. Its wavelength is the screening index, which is 446.00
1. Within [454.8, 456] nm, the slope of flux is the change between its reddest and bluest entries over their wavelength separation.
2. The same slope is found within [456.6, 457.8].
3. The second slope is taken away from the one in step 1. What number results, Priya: 66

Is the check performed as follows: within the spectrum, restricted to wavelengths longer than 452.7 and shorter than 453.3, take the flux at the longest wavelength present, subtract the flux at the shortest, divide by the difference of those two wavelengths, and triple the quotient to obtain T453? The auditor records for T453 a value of 20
